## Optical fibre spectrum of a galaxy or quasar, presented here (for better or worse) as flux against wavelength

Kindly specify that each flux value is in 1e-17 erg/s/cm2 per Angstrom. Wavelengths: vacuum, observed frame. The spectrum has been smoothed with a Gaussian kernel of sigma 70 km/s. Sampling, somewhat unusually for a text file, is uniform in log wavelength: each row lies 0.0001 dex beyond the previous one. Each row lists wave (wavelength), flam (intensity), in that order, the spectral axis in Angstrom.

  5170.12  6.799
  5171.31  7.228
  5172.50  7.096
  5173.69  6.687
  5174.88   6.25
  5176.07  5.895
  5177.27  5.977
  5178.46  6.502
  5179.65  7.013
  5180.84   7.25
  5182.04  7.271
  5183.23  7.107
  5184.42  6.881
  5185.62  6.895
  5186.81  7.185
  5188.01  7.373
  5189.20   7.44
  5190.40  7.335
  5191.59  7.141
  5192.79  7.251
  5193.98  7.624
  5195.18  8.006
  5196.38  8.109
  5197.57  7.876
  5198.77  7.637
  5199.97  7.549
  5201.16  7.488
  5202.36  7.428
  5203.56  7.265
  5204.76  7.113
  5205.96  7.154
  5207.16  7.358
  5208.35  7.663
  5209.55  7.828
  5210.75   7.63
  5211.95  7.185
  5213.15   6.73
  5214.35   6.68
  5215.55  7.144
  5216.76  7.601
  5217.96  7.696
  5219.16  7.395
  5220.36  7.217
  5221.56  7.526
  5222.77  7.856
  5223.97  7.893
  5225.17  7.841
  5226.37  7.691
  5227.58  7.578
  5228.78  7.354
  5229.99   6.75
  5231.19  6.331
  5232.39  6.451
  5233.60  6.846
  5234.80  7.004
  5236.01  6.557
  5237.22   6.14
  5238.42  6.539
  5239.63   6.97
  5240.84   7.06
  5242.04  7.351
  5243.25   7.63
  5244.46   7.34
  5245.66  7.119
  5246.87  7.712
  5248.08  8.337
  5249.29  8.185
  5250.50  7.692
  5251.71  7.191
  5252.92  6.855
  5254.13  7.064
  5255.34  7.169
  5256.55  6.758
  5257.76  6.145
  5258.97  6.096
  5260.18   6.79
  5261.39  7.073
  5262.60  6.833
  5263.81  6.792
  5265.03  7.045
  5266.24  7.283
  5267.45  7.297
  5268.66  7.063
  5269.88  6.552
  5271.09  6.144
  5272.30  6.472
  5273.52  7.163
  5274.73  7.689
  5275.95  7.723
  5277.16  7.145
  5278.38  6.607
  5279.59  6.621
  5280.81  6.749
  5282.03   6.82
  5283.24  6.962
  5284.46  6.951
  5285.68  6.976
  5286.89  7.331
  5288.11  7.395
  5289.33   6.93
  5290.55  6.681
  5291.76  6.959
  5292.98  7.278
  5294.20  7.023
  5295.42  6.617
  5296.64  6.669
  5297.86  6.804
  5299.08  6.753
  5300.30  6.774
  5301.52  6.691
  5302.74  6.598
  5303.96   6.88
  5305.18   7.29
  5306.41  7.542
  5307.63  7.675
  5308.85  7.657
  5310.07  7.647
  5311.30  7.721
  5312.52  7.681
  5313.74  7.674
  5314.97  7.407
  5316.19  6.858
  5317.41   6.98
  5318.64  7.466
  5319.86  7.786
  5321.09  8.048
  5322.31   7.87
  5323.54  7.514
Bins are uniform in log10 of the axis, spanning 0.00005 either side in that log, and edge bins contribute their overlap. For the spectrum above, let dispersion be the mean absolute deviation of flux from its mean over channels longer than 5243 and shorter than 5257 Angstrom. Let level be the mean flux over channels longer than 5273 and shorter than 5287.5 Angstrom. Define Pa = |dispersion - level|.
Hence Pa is 6.65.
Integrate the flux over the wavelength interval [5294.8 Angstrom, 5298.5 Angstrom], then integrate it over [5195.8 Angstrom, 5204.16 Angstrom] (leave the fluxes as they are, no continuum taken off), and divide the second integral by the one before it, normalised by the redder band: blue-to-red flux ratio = 2.6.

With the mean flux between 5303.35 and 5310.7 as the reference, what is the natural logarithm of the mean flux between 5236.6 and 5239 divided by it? -0.16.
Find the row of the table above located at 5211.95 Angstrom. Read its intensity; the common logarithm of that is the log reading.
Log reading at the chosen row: 0.856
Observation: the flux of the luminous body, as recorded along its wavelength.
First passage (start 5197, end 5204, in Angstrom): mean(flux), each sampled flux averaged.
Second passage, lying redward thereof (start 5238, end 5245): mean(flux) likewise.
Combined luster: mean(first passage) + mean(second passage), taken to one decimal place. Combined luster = 14.7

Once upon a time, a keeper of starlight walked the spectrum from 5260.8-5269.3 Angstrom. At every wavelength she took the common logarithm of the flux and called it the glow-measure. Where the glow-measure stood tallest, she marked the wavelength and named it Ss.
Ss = 5267.45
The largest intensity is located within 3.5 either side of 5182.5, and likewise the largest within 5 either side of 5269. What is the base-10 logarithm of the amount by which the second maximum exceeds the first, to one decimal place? -1.6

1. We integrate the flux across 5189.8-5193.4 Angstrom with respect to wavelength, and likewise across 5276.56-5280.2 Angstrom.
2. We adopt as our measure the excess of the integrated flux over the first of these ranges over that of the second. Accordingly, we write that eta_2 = 1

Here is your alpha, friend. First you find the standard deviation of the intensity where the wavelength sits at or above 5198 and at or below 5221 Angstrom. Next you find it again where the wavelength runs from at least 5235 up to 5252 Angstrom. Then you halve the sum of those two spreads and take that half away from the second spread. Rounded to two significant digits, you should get 0.15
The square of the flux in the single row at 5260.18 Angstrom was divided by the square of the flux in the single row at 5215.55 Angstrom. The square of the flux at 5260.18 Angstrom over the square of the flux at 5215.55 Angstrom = 0.90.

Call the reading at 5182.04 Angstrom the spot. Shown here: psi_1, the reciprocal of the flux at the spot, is 0.138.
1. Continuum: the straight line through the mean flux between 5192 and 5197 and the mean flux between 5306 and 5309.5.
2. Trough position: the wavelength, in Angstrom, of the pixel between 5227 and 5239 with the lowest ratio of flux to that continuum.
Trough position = 5237.22 Angstrom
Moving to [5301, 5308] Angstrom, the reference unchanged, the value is 5302.74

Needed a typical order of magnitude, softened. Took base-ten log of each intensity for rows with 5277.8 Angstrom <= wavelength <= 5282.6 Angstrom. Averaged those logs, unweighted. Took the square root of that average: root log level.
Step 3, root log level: 0.909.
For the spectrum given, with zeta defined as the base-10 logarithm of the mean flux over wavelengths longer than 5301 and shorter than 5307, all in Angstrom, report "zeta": 0.845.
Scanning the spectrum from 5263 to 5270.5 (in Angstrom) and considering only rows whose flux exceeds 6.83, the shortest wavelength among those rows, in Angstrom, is 5265.03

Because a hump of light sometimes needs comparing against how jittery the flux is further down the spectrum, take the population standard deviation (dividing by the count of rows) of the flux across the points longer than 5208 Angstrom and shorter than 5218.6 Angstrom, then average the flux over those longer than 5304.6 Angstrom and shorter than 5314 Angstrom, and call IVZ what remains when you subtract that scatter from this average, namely 7.20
